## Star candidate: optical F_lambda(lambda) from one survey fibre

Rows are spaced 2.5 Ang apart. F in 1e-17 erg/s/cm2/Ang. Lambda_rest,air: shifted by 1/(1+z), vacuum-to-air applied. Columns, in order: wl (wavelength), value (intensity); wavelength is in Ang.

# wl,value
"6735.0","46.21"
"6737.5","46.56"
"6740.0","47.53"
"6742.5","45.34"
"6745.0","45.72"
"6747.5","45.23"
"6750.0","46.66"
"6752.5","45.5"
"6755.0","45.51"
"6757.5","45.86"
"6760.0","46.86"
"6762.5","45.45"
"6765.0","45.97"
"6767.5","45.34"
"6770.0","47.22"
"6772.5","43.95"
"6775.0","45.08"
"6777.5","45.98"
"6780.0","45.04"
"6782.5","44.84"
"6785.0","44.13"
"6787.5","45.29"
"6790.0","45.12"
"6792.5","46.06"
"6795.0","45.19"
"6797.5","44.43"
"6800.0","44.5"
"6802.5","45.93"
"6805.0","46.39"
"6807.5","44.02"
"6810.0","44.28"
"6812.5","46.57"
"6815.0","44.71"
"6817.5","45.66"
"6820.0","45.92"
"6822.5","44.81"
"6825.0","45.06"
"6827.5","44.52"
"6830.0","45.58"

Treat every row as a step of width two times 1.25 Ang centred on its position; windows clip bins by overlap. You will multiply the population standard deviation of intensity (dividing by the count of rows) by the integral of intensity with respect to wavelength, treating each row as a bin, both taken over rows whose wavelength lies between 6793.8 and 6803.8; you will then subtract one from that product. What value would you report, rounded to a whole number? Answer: 272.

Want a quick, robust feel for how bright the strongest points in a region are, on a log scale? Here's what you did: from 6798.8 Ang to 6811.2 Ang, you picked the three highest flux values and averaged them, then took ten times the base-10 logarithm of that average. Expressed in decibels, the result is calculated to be 16.59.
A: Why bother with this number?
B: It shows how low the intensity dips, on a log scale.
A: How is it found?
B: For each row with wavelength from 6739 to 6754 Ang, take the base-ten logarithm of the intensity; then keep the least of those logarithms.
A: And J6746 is 1.66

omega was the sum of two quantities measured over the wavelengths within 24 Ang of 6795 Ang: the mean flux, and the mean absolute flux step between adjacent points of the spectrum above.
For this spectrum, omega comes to 46.1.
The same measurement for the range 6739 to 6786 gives 46.7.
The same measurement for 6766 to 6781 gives 47.1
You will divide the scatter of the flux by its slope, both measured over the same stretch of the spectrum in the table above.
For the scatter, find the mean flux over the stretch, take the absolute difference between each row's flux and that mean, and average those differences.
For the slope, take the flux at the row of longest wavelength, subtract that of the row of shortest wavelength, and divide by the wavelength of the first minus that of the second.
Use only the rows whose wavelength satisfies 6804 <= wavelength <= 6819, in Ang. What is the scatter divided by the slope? -16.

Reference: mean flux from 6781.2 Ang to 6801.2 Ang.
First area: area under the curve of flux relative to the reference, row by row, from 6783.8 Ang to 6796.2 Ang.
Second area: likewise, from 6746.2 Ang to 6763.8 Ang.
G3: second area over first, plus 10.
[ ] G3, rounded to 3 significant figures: 11.4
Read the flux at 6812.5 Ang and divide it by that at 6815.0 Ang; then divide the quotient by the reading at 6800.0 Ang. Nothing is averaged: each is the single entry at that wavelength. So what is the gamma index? 0.0234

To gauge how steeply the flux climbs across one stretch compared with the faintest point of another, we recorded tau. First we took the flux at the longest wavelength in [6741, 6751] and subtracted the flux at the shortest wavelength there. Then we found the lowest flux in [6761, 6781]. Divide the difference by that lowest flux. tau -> 0.030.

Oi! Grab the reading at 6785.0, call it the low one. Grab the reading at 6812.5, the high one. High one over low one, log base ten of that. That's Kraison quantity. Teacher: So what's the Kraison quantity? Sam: 0.0234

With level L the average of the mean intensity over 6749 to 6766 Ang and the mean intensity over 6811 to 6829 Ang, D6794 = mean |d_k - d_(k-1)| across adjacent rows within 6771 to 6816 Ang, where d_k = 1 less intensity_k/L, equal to 0.021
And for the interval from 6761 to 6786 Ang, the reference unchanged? 0.025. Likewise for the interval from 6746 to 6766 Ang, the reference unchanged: 0.018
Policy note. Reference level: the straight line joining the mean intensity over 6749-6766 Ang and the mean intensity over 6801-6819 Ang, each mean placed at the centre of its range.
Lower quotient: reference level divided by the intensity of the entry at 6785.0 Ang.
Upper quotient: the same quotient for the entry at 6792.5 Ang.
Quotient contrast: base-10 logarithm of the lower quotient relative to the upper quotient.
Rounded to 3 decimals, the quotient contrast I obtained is 0.019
